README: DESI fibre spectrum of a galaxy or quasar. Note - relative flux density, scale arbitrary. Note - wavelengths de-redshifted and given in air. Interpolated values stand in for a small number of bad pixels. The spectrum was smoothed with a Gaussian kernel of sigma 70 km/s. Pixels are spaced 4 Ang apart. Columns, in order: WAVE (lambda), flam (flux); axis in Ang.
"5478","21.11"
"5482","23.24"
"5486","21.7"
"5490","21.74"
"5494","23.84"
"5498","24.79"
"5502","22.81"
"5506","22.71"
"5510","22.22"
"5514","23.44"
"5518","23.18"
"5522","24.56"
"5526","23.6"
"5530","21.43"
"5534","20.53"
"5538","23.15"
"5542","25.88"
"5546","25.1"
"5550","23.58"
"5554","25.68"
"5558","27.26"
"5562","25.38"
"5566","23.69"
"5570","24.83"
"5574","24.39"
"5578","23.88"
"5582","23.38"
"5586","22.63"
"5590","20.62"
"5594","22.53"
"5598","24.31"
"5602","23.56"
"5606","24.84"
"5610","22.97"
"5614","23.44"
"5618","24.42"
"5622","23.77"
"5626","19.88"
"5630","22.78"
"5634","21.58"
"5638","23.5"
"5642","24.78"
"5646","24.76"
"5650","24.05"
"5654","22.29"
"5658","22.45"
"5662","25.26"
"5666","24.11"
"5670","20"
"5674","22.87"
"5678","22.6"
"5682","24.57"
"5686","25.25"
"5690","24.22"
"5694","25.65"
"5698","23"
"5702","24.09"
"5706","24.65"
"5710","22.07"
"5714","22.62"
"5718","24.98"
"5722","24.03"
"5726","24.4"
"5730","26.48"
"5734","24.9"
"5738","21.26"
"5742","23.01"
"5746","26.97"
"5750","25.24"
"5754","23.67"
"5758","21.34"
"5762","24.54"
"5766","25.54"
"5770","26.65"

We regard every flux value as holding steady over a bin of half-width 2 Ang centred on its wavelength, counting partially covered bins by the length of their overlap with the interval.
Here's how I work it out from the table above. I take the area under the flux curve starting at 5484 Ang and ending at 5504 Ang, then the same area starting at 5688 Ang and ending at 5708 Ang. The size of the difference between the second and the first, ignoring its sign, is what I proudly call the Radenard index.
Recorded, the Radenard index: 27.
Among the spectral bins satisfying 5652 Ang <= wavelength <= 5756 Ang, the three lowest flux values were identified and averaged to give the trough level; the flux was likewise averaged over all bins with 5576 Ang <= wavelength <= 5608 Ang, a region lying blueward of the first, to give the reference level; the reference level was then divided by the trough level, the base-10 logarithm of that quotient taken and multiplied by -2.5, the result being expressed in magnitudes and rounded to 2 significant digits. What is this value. -0.10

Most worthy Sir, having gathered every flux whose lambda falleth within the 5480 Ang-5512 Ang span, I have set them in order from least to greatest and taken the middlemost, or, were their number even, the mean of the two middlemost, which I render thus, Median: 22.8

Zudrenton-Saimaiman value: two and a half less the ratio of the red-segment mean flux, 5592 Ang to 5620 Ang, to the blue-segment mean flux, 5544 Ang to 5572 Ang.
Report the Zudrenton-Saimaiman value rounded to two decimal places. 1.55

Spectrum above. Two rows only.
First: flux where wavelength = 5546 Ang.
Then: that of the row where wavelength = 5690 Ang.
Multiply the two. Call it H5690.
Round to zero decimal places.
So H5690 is 608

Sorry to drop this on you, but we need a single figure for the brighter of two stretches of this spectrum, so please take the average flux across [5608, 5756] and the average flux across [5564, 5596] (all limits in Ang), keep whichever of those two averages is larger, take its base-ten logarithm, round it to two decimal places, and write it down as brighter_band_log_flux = 1.37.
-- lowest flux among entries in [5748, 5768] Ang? 21.34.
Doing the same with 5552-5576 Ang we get 23.69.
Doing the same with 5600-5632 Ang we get 19.88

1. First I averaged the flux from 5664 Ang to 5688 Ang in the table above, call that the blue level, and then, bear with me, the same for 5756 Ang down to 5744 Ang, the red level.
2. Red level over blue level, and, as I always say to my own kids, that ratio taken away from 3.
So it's 1.91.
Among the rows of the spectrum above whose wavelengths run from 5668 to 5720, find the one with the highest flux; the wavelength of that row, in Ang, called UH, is 5694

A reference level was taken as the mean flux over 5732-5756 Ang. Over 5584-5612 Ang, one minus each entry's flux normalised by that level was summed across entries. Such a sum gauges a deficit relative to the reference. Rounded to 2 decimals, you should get 0.32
